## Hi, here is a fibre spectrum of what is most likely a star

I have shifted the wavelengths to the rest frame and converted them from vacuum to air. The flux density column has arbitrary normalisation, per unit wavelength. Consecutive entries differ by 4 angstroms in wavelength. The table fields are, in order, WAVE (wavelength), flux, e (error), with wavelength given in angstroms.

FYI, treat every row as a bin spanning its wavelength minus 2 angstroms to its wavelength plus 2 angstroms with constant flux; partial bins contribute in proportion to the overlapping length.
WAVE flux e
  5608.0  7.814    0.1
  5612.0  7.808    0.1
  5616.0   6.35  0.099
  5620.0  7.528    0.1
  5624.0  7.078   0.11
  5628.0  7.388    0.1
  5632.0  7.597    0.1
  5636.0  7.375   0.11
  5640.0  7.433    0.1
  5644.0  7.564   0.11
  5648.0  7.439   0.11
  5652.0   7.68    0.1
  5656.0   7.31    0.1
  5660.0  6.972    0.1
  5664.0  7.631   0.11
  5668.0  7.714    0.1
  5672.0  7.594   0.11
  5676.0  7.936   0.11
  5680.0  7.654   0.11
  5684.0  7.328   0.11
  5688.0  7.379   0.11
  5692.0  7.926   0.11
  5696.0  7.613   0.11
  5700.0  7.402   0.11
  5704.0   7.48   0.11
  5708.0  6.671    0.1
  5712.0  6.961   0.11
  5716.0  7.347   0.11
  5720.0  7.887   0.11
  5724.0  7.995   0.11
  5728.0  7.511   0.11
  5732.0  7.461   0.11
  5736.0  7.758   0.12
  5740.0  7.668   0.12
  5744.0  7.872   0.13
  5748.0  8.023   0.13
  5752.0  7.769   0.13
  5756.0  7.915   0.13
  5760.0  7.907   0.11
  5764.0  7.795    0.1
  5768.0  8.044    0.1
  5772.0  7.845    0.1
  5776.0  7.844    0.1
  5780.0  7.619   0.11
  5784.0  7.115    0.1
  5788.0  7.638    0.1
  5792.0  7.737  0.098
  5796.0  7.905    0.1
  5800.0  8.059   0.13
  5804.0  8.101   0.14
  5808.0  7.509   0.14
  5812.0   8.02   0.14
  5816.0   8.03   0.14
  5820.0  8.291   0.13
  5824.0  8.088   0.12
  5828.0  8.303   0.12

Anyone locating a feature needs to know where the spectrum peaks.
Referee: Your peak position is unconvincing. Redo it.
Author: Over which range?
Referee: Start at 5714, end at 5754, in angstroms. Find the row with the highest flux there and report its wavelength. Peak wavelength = 5748.0 angstroms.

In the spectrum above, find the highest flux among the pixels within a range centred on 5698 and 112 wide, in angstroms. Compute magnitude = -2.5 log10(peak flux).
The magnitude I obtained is -2.26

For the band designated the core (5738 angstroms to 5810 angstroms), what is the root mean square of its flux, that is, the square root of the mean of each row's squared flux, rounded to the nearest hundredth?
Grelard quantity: 7.80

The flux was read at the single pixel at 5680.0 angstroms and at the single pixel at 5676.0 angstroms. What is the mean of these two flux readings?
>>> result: 7.8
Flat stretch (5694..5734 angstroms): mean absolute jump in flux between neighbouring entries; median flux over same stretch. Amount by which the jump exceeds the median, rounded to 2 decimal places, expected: -7.14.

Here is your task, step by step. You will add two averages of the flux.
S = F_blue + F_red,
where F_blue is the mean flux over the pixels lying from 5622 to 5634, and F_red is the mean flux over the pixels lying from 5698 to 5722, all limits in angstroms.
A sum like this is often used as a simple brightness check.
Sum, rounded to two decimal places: 14.65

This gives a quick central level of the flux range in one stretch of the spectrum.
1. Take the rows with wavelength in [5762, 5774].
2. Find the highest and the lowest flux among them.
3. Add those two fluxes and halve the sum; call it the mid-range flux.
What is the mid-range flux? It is 7.92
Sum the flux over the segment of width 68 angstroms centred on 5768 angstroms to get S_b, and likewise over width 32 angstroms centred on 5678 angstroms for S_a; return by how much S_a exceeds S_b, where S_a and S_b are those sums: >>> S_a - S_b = -71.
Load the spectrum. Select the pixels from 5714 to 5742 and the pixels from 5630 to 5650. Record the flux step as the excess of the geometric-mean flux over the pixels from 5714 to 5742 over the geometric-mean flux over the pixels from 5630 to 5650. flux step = 0.18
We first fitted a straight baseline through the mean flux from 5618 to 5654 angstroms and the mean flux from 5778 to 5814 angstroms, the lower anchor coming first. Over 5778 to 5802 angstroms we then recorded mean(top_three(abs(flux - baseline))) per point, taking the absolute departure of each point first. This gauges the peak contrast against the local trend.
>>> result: 0.36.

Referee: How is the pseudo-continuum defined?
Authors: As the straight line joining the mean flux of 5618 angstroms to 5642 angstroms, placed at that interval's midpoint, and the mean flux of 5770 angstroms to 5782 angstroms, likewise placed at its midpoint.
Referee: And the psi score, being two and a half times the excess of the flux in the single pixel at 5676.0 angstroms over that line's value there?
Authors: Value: 1.0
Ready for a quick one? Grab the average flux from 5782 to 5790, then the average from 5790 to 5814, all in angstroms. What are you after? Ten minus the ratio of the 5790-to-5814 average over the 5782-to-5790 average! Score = 8.93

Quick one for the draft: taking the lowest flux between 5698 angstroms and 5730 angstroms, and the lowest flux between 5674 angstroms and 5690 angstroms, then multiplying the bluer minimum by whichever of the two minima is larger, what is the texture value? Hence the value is 53.7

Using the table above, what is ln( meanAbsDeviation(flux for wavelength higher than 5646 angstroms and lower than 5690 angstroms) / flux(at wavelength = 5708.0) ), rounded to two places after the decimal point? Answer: -3.48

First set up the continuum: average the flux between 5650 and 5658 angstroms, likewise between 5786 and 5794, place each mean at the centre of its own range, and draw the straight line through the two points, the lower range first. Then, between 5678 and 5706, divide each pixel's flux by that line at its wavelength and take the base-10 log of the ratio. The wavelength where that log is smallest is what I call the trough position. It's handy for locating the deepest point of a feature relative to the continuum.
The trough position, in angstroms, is 5684.0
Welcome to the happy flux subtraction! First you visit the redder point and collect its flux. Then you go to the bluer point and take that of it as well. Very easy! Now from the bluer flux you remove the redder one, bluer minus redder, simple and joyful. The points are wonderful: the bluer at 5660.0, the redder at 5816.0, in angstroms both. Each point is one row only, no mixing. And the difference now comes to -1.1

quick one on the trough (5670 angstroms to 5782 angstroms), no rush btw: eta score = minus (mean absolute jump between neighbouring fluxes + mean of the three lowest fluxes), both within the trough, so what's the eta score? -7.2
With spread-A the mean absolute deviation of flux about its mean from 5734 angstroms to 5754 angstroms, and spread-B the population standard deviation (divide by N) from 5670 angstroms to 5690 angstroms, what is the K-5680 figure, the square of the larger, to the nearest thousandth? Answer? 0.047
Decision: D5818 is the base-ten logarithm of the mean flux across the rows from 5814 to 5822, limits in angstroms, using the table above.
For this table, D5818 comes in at 0.912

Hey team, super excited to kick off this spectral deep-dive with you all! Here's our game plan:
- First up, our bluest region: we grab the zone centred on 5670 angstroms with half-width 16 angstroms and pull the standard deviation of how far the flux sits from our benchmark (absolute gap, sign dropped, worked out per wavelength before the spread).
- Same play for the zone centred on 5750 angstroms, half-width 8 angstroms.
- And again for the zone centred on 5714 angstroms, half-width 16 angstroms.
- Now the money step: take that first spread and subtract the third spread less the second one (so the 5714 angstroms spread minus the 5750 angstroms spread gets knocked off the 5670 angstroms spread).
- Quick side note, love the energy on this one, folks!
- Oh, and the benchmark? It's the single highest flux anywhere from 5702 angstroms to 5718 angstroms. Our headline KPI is -0.04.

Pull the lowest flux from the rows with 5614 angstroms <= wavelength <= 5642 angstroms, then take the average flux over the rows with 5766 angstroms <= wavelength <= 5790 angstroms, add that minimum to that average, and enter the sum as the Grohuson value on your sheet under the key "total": 14.0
